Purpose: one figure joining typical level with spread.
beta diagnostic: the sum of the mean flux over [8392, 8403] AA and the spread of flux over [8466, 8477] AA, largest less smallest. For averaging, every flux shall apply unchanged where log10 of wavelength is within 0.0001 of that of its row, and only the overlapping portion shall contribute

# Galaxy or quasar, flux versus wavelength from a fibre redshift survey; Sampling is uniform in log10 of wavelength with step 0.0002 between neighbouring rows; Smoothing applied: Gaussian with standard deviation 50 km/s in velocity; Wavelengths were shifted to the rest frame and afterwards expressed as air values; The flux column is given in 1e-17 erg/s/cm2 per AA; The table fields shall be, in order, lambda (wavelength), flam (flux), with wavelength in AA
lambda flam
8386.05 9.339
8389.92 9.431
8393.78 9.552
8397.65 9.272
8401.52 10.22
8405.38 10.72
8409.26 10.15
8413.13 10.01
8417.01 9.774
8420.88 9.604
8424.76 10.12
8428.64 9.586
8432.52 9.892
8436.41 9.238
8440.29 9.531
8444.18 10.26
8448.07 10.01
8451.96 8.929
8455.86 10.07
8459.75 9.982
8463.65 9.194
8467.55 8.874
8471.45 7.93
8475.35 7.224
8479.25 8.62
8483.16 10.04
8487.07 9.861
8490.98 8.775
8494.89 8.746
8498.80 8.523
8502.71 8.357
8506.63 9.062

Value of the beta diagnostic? 11.3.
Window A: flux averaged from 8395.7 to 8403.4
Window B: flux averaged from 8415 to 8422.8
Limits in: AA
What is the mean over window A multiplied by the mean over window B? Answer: 94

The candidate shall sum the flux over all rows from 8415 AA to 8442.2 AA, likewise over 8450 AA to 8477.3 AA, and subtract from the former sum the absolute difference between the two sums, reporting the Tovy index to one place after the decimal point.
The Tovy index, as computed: 62.2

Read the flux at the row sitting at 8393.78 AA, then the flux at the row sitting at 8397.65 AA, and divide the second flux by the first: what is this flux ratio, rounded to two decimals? 0.97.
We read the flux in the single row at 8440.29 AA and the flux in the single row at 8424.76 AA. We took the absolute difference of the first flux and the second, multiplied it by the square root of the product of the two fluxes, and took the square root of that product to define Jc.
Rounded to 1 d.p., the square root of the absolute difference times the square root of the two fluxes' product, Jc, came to 2.4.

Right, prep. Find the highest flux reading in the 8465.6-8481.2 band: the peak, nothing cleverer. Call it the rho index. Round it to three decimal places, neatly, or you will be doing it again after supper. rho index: 8.874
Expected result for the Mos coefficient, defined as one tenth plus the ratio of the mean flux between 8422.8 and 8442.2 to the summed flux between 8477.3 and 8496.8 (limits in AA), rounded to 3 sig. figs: 0.310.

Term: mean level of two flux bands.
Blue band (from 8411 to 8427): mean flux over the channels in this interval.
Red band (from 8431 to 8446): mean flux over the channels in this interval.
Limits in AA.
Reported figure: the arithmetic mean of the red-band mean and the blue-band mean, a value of 9.80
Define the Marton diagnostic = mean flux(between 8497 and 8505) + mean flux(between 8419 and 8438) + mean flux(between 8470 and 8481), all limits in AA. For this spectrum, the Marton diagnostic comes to 26.1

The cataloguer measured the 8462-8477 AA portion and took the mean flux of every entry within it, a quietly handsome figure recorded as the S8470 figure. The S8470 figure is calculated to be 8.31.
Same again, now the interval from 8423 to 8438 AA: 9.71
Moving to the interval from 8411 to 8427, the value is 9.88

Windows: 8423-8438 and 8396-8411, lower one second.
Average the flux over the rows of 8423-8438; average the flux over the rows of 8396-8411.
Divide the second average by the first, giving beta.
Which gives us 1.04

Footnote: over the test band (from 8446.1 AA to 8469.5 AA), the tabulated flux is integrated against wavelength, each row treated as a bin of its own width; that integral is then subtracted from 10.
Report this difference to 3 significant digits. -212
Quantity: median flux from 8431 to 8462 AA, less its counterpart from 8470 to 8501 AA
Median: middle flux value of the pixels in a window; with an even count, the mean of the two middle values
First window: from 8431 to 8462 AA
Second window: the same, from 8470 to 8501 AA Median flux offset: 1.3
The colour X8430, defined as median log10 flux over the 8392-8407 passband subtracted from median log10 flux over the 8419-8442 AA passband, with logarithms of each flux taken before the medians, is -0.01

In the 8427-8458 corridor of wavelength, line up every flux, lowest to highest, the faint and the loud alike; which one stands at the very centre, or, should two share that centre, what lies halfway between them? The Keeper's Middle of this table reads 9.7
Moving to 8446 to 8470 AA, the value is 9.6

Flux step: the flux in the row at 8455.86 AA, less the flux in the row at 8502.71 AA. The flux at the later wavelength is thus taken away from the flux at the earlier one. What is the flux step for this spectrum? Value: 1.7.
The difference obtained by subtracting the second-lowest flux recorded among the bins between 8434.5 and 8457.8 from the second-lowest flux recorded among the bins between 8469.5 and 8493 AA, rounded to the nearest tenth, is -1.3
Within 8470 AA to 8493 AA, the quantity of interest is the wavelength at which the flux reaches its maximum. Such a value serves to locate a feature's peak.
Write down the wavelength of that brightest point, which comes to 8483.16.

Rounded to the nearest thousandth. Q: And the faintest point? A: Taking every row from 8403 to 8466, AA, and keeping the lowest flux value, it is 8.929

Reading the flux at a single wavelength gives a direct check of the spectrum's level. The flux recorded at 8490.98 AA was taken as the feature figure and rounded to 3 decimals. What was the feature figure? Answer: 8.775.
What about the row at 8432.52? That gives 9.892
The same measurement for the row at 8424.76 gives 10.120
